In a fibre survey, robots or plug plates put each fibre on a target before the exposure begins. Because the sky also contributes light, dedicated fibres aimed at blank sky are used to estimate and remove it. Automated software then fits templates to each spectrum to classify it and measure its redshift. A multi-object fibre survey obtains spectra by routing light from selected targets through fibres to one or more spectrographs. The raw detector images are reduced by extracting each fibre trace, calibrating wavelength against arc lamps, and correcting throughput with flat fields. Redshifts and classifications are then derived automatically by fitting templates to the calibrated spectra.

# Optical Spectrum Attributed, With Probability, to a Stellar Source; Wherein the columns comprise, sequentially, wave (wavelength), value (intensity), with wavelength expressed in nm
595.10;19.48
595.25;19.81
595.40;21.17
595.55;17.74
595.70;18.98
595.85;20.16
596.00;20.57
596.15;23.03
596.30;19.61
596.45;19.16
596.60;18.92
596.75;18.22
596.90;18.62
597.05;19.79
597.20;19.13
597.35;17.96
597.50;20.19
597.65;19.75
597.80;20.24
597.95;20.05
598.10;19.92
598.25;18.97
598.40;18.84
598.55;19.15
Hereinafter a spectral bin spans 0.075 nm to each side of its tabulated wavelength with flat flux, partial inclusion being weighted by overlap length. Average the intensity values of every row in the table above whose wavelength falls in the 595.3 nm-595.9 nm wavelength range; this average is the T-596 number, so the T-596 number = 19.5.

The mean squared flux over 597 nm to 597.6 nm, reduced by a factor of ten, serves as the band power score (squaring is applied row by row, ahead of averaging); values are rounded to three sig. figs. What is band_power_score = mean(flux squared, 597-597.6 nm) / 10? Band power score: 37.2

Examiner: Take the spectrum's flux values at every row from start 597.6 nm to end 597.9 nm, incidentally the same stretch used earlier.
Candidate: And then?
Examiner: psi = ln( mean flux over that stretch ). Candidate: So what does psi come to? 3.00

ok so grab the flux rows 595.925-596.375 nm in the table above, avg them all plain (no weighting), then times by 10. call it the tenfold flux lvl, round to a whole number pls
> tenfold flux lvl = 211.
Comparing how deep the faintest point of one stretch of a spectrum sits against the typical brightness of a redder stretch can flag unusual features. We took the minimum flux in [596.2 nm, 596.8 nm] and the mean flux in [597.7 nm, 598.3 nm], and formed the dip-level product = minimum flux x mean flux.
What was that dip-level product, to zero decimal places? 361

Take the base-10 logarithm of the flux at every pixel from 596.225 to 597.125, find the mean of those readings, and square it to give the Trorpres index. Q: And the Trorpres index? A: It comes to 1.64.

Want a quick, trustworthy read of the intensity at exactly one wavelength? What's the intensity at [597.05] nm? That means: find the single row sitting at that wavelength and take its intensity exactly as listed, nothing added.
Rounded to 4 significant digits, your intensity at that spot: 19.79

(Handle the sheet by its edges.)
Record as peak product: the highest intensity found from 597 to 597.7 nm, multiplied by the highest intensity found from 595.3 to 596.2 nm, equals 465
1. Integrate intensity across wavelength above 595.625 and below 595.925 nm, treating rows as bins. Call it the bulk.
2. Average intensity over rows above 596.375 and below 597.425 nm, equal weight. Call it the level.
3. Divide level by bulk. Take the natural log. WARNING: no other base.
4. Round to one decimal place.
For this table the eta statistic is 1.2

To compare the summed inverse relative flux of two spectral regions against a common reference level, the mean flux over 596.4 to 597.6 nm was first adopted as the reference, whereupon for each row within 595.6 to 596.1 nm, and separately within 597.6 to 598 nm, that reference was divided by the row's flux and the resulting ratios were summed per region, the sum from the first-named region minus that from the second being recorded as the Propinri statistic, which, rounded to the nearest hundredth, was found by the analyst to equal 0.02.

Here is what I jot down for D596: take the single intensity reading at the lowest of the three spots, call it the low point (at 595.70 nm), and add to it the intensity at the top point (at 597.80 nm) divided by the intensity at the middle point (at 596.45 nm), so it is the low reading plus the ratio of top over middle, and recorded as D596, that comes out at 20.0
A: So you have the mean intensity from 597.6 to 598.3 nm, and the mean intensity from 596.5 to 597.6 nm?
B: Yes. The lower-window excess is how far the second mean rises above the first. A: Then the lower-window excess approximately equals -0.8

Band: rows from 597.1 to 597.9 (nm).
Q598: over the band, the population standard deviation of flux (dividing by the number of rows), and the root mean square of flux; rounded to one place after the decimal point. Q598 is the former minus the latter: -18.6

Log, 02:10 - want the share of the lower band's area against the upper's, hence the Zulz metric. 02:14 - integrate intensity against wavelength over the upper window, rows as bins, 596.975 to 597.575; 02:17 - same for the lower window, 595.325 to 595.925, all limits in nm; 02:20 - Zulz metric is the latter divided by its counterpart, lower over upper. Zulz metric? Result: 1.01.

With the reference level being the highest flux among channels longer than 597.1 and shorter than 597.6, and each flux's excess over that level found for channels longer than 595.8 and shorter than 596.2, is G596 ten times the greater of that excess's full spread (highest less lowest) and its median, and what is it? 29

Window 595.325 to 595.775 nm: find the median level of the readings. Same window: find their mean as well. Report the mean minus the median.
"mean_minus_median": 0.3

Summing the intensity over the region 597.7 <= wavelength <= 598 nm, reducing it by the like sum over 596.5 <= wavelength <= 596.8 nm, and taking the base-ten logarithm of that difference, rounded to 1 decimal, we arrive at 0.5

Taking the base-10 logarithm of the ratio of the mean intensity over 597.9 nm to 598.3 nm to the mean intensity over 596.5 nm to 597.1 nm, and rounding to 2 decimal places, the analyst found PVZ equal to 0.02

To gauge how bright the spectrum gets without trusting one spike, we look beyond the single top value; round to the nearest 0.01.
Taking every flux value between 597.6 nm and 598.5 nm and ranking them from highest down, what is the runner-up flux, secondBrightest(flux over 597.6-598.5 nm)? 20.05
